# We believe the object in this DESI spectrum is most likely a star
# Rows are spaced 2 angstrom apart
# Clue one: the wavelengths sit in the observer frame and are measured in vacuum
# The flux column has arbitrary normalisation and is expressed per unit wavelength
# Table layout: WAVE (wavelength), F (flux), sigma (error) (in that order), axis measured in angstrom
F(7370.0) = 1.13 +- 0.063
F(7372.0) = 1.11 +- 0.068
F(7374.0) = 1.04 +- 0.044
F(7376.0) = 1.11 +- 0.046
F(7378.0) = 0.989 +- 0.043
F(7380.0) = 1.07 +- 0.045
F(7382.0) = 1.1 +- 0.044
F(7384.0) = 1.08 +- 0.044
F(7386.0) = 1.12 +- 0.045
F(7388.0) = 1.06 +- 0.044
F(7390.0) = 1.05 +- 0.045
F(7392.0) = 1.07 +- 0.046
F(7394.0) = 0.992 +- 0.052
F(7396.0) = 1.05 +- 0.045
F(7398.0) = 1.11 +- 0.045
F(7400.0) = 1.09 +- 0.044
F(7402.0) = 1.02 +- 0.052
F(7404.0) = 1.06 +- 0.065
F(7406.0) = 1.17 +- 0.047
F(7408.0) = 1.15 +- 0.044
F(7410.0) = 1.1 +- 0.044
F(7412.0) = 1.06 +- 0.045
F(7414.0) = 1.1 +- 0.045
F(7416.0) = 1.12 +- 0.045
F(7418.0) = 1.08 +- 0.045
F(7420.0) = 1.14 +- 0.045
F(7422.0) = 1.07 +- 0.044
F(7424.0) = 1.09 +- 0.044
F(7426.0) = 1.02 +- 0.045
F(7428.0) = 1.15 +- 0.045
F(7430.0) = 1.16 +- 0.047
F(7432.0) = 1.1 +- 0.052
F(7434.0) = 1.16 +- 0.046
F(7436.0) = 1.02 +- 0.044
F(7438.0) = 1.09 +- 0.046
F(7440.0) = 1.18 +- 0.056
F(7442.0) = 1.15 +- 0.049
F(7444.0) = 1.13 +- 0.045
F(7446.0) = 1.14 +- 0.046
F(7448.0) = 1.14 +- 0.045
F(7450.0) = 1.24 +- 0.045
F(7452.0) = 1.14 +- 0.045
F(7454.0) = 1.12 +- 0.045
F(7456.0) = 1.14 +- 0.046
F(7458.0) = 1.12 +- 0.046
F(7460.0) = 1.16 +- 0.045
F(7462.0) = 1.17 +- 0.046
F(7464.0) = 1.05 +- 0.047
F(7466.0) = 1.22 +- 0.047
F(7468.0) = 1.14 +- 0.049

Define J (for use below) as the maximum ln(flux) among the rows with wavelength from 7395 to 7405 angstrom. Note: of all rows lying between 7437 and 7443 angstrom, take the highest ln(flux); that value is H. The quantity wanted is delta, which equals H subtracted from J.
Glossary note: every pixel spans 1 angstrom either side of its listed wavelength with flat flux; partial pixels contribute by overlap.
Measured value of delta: -0.061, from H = 0.17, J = 0.104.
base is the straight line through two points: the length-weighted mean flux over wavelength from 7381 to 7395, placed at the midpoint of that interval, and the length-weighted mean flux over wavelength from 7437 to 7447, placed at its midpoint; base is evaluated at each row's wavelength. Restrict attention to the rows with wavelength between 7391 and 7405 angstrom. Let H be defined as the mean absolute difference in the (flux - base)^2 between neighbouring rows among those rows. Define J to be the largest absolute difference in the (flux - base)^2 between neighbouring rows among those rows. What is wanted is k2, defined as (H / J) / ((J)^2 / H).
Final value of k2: 40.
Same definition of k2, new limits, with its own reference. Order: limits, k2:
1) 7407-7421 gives 44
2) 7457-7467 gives 17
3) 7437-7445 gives 73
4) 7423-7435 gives 21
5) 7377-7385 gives 76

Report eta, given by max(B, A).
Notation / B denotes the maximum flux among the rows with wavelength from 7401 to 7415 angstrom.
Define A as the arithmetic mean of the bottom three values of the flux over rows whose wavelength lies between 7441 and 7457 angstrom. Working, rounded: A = 1.13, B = 1.17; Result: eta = 1.17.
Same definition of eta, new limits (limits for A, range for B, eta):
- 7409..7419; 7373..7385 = 1.11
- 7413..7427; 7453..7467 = 1.22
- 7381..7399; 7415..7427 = 1.14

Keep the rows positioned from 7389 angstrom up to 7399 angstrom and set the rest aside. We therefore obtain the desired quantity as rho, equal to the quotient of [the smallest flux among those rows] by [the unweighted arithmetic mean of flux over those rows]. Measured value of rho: 0.941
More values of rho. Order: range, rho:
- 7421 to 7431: 0.929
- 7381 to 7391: 0.970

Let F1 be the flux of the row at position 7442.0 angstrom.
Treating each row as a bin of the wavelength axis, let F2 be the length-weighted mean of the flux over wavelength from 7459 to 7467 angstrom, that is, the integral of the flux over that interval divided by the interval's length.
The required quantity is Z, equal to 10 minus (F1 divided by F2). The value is 9.00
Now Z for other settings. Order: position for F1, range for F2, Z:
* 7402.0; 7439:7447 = 9.11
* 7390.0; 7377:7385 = 9.01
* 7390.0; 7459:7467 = 9.09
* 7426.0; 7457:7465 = 9.09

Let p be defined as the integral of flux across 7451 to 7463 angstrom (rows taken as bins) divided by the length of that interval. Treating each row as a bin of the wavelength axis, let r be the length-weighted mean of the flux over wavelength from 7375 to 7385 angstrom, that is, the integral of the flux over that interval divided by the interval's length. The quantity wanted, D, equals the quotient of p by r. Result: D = 1.07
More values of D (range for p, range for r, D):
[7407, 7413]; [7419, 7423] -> 1.00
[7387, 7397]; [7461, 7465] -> 0.94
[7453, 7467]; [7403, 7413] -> 1.03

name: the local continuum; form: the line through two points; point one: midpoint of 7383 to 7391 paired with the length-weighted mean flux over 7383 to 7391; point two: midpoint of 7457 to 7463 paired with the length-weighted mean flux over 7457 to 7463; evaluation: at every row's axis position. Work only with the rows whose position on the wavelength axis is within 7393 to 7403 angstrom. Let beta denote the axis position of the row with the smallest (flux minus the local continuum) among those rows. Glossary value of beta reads 7394.0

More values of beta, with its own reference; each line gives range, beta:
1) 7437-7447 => 7438.0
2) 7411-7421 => 7412.0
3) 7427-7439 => 7436.0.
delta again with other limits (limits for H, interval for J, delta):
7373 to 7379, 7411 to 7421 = 0.027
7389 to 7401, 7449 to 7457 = 0.111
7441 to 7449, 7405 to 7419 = 0.017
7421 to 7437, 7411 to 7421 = -0.017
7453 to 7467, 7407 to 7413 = -0.059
